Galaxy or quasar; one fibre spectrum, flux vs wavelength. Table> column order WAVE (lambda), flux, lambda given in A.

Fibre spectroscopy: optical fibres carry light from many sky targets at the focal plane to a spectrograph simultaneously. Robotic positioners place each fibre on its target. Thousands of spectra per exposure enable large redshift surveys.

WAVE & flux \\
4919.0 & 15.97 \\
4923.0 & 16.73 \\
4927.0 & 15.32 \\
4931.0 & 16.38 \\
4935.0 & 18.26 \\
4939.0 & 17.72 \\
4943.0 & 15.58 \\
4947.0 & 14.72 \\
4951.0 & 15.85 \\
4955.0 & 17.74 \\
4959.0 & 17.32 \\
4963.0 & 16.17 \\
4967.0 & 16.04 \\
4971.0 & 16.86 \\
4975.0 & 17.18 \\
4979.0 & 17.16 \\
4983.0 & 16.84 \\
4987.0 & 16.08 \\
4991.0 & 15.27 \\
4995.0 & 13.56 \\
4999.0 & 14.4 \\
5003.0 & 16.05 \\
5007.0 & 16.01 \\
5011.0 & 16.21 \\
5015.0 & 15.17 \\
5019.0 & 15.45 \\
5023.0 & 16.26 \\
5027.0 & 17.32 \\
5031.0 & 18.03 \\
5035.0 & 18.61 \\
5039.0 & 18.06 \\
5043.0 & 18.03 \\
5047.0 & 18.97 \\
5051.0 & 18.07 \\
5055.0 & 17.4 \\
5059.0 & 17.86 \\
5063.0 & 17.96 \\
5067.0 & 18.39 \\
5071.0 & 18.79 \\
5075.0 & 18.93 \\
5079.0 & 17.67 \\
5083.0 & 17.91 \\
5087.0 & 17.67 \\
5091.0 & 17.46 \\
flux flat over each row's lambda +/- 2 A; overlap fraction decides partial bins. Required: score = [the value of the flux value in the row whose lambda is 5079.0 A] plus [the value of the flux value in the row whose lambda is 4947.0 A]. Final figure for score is 32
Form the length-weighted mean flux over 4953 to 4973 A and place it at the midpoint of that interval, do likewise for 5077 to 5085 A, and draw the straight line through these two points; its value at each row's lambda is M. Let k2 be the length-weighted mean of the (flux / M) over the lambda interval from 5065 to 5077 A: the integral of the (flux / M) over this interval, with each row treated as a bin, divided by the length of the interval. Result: 1.06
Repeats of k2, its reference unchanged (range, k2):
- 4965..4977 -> 0.99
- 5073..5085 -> 1.02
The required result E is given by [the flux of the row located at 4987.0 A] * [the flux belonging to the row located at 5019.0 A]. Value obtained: 248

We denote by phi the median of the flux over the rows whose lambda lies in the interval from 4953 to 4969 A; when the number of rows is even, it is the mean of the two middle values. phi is 16.7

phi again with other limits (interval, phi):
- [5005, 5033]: 16.2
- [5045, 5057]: 18.1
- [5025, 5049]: 18.0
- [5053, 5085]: 17.9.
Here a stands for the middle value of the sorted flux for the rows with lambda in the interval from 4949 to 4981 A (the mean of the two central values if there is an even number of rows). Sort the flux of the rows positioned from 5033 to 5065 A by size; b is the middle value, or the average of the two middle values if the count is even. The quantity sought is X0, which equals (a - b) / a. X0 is -0.061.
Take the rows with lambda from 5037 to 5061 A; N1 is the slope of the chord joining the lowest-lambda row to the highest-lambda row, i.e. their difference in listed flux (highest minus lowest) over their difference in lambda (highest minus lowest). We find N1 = -0.010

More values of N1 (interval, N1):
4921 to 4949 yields -0.084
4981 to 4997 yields -0.273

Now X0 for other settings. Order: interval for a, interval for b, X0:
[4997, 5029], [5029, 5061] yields -0.126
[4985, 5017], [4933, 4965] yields -0.071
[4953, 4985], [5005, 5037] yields 0.046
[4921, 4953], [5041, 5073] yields -0.120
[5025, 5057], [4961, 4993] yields 0.085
